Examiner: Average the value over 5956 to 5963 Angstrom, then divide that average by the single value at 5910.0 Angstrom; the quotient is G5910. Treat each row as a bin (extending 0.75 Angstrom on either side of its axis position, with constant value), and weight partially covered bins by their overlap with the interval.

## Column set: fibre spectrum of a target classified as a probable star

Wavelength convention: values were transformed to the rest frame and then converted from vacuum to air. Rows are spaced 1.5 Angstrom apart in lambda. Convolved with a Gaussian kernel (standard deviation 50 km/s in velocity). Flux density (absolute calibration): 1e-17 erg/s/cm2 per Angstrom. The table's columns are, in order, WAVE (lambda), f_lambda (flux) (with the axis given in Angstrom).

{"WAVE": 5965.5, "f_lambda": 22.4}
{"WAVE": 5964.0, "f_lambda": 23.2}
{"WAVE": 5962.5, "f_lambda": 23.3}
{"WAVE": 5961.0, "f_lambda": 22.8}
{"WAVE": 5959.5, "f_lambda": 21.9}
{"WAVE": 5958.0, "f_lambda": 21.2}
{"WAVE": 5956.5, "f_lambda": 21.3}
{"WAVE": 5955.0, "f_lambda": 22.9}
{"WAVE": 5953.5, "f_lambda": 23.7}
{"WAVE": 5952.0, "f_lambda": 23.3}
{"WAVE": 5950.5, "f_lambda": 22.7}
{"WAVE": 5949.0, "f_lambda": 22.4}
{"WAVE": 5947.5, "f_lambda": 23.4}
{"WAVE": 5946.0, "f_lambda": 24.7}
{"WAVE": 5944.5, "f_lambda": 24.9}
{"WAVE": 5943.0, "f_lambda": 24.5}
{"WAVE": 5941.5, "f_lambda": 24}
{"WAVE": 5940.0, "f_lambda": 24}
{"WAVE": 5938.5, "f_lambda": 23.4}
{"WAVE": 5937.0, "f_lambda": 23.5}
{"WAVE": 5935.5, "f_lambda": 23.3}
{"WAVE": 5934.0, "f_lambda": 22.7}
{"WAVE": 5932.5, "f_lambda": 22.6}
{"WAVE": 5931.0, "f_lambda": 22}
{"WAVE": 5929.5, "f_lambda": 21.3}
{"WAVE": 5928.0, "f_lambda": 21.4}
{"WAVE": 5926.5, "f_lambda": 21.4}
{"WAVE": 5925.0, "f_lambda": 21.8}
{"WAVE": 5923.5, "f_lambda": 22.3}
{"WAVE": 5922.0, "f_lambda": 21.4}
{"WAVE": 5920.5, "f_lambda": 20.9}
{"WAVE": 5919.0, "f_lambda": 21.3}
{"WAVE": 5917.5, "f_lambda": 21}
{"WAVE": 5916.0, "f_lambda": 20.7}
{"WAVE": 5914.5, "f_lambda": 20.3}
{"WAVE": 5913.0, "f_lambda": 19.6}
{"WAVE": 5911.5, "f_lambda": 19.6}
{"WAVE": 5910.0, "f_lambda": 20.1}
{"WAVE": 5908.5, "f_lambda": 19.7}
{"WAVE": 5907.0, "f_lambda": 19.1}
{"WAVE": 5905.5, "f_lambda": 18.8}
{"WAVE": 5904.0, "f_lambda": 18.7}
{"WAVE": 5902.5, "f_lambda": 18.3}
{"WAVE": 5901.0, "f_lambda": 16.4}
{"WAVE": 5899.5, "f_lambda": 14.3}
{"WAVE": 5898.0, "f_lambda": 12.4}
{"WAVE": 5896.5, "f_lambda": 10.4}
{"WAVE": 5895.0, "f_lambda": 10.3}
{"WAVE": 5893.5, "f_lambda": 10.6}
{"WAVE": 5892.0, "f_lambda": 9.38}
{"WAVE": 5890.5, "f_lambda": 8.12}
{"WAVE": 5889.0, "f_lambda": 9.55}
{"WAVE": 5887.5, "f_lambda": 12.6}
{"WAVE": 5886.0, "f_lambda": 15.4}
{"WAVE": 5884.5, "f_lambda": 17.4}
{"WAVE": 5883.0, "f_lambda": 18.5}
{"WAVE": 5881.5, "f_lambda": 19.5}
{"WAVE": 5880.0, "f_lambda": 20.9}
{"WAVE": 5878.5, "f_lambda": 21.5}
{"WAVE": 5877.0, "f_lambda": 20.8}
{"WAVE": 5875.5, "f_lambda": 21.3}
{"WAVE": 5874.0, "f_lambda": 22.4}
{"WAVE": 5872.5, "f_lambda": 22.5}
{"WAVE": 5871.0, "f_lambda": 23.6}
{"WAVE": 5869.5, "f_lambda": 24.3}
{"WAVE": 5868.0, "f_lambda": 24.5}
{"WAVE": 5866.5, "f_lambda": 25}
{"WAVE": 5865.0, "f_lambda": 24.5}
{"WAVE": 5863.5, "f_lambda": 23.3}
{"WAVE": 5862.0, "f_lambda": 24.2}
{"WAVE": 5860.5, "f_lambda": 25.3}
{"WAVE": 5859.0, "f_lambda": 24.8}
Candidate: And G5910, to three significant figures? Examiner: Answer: 1.10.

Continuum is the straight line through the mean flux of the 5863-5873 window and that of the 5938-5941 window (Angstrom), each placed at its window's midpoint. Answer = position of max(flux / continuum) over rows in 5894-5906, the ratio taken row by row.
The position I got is 5905.5 Angstrom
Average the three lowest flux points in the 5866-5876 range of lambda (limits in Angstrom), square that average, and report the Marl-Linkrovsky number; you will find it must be 487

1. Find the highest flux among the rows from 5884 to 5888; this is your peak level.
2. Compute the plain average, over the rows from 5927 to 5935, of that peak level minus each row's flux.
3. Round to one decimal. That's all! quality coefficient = -4.6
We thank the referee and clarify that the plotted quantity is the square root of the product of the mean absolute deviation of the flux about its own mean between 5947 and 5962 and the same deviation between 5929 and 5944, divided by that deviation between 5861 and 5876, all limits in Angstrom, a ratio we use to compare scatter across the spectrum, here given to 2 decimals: 0.77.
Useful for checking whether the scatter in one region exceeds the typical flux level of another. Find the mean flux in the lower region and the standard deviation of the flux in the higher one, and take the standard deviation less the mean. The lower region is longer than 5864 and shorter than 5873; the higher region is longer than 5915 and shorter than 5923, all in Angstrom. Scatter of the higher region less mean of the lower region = -23.8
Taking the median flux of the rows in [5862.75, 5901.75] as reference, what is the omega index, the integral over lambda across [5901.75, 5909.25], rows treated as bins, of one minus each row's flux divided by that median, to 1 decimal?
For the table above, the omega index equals 0.0 Angstrom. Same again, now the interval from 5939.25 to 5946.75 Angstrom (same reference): -2.1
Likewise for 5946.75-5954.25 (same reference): -1.6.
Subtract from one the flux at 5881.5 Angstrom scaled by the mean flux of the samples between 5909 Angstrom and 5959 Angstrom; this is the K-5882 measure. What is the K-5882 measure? 0.12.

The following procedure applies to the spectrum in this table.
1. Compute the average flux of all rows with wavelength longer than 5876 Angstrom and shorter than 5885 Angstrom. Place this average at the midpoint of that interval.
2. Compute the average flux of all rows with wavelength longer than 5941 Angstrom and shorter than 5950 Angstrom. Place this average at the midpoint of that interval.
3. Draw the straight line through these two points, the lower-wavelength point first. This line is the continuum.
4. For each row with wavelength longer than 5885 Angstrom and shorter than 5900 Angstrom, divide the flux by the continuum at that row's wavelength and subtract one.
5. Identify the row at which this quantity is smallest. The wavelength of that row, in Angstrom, 5890.5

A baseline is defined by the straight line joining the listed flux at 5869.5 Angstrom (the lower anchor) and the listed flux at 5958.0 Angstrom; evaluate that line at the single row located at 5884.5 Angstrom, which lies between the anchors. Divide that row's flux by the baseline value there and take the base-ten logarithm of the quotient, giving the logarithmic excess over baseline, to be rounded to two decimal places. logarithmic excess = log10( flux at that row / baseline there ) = -0.14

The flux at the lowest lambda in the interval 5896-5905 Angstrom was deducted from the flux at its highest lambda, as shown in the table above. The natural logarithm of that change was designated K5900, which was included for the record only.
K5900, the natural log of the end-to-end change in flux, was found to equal 2.1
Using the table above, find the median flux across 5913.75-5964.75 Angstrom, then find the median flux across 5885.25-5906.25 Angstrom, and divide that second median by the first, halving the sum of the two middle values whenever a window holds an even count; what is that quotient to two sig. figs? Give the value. 0.55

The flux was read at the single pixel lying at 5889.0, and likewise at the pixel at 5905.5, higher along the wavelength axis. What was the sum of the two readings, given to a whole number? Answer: 28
